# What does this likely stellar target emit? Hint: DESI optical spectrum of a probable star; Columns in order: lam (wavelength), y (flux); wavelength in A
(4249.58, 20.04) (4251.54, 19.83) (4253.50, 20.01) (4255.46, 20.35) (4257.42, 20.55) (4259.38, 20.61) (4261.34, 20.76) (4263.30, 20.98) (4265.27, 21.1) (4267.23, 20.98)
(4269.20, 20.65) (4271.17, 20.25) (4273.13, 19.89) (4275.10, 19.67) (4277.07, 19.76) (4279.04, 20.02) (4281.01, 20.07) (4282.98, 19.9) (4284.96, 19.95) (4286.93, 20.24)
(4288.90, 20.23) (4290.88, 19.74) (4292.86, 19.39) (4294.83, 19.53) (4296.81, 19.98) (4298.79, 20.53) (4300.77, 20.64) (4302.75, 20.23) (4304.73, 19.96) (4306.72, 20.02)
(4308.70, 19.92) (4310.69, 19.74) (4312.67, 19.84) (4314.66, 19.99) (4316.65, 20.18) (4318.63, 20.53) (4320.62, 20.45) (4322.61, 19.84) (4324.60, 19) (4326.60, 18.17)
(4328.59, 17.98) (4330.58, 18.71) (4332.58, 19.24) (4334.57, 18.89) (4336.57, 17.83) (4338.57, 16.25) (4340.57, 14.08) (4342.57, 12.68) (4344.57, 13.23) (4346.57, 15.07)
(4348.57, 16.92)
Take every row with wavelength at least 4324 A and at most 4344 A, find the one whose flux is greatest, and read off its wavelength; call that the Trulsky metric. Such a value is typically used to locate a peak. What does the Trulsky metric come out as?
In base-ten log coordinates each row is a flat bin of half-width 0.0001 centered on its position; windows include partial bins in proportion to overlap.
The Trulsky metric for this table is 4332.58 A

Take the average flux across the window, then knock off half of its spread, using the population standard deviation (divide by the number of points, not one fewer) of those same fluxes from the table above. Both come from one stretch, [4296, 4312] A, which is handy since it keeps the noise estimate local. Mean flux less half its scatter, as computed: 20.0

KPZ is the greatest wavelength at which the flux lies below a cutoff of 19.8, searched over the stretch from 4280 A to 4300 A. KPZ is 4294.83 A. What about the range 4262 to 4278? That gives 4277.07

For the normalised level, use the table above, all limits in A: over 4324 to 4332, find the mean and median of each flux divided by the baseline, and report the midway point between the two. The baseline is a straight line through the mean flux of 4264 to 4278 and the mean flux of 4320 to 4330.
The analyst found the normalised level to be 0.97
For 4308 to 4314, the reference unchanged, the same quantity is 1.02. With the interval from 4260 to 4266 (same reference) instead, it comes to 1.02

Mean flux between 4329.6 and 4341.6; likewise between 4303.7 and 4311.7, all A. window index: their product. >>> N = 348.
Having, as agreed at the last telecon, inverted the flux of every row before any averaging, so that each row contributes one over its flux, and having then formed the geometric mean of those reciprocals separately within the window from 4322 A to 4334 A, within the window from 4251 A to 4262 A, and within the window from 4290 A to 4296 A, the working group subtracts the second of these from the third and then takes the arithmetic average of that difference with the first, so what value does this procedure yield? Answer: 0.0276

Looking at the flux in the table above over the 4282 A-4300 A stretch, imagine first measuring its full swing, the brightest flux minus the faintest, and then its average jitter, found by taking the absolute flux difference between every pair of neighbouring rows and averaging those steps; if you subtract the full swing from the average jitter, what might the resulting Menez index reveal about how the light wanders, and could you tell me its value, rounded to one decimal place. -0.8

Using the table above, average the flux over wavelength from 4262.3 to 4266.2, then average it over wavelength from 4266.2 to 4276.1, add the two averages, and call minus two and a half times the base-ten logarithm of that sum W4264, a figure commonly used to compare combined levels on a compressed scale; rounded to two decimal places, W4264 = -4.04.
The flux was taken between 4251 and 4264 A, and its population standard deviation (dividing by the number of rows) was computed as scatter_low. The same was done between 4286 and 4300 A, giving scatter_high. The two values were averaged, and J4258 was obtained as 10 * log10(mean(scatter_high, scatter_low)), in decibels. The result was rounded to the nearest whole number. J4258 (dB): -4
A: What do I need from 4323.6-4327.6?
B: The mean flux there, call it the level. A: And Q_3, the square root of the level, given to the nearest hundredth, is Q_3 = 4.31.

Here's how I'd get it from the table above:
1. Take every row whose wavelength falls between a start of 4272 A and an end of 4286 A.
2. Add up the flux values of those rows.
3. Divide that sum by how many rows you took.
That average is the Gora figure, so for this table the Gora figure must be 19.9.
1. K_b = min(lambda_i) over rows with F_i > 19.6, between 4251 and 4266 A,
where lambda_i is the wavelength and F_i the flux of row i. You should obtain 4251.54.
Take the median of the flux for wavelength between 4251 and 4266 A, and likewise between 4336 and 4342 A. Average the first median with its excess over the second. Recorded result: 12.5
